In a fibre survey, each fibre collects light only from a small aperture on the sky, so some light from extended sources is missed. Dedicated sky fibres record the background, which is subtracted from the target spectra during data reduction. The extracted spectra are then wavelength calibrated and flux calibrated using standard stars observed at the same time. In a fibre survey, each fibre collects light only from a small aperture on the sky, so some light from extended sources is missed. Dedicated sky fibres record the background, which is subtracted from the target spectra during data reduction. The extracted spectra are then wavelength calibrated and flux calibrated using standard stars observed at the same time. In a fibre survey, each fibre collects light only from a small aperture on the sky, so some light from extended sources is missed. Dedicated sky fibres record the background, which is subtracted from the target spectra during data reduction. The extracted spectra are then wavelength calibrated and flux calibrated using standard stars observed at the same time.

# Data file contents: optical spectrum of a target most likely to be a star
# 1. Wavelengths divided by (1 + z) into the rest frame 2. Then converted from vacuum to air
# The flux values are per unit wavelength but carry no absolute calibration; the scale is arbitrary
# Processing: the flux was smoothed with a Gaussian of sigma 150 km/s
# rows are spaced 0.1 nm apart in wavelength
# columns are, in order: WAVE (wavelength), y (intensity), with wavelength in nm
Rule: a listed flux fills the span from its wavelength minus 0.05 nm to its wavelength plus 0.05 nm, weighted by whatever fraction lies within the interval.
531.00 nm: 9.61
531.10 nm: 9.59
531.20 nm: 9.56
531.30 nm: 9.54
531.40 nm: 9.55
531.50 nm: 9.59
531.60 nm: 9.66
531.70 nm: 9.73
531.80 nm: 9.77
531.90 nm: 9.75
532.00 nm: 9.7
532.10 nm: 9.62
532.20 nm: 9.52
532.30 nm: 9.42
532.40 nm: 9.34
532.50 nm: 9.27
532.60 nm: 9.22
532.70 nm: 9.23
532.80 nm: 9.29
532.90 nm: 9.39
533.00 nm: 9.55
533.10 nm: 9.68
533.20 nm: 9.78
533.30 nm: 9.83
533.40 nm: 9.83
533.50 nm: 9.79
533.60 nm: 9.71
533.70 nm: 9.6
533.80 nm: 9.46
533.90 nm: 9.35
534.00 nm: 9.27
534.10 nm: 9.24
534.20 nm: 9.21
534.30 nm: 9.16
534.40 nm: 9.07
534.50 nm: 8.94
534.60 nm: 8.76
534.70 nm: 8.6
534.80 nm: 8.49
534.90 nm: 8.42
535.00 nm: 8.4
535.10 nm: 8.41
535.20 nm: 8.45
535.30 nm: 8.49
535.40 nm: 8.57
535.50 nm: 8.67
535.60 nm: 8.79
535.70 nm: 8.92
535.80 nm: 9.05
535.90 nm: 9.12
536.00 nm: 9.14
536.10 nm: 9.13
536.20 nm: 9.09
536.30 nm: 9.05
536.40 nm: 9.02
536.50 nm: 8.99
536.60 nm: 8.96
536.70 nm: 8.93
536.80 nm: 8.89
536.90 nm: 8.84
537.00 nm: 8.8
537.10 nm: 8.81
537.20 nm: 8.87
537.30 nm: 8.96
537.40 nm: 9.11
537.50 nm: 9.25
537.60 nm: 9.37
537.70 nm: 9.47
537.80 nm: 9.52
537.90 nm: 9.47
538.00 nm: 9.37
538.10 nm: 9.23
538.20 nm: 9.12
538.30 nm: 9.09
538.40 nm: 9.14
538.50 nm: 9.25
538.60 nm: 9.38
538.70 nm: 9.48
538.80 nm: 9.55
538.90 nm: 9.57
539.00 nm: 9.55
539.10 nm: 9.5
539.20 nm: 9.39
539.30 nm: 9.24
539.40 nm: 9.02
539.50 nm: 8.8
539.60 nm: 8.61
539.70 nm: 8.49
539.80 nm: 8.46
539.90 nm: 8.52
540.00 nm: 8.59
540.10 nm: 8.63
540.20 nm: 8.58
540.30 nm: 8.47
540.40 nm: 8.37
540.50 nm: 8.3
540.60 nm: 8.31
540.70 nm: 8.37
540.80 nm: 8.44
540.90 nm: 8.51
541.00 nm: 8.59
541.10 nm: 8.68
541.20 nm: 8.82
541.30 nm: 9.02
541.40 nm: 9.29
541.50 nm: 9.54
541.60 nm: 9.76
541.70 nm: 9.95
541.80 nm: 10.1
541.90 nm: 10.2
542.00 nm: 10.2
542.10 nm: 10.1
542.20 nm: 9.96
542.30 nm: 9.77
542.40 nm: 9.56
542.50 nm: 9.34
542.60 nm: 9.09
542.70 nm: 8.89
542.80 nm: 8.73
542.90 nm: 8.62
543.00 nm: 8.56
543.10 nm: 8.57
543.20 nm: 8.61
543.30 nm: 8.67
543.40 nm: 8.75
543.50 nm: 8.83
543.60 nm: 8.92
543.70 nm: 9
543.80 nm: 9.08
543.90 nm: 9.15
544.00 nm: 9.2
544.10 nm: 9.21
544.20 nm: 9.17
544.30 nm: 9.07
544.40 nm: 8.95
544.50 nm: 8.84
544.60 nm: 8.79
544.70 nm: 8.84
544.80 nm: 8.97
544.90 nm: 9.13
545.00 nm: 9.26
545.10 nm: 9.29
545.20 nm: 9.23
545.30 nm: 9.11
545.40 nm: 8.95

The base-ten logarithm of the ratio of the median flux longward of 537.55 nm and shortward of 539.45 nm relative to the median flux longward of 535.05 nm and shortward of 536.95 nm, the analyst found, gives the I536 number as 0.02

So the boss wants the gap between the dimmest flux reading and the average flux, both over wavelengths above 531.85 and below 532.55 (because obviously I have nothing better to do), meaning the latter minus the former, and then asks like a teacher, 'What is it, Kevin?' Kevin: 0.25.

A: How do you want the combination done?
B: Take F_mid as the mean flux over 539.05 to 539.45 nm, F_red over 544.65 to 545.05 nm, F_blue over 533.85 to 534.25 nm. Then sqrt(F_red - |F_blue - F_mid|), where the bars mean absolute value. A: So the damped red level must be 3.00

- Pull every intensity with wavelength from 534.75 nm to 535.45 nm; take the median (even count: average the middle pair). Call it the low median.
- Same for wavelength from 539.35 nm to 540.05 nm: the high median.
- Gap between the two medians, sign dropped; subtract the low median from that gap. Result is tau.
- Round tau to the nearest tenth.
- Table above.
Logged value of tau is -8.3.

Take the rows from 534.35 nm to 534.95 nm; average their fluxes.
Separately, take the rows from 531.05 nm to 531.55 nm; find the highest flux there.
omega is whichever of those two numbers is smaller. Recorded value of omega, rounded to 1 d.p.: 8.7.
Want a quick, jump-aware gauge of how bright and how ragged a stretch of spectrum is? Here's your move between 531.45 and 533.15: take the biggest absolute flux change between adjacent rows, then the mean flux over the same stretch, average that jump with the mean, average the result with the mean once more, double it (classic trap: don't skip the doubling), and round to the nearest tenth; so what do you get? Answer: 14.4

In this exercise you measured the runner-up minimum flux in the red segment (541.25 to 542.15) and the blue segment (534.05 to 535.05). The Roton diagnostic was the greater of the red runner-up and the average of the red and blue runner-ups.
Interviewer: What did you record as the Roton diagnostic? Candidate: 9.29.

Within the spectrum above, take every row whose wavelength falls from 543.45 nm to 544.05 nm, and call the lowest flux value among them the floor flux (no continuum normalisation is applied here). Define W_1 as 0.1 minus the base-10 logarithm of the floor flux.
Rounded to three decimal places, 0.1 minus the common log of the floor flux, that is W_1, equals -0.846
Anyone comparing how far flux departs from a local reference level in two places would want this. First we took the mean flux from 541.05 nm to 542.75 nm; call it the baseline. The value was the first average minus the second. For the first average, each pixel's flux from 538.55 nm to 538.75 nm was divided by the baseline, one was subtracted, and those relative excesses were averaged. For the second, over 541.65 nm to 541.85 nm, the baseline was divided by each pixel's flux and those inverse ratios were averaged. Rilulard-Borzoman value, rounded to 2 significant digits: -0.96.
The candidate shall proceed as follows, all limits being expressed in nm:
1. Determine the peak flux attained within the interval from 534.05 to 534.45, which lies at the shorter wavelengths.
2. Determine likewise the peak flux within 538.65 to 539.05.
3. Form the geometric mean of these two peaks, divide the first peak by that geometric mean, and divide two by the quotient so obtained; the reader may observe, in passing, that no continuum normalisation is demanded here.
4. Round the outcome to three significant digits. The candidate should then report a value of 2.04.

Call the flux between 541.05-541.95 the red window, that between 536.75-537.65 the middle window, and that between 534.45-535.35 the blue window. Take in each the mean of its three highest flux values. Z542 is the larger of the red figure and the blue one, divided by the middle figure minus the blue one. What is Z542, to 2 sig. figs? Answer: 21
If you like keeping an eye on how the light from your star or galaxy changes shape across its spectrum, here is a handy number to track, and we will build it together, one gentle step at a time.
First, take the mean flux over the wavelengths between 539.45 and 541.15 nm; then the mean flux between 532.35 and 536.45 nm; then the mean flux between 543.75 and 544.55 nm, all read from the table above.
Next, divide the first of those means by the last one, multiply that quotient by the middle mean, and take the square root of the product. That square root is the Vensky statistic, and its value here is 2.92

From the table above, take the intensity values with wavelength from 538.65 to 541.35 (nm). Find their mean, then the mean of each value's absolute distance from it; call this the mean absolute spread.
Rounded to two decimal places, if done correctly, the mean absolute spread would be 0.37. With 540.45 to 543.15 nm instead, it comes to 0.58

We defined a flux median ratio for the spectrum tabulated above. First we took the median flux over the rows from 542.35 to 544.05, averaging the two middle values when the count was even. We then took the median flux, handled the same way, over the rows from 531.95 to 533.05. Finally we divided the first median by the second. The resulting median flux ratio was 0.95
